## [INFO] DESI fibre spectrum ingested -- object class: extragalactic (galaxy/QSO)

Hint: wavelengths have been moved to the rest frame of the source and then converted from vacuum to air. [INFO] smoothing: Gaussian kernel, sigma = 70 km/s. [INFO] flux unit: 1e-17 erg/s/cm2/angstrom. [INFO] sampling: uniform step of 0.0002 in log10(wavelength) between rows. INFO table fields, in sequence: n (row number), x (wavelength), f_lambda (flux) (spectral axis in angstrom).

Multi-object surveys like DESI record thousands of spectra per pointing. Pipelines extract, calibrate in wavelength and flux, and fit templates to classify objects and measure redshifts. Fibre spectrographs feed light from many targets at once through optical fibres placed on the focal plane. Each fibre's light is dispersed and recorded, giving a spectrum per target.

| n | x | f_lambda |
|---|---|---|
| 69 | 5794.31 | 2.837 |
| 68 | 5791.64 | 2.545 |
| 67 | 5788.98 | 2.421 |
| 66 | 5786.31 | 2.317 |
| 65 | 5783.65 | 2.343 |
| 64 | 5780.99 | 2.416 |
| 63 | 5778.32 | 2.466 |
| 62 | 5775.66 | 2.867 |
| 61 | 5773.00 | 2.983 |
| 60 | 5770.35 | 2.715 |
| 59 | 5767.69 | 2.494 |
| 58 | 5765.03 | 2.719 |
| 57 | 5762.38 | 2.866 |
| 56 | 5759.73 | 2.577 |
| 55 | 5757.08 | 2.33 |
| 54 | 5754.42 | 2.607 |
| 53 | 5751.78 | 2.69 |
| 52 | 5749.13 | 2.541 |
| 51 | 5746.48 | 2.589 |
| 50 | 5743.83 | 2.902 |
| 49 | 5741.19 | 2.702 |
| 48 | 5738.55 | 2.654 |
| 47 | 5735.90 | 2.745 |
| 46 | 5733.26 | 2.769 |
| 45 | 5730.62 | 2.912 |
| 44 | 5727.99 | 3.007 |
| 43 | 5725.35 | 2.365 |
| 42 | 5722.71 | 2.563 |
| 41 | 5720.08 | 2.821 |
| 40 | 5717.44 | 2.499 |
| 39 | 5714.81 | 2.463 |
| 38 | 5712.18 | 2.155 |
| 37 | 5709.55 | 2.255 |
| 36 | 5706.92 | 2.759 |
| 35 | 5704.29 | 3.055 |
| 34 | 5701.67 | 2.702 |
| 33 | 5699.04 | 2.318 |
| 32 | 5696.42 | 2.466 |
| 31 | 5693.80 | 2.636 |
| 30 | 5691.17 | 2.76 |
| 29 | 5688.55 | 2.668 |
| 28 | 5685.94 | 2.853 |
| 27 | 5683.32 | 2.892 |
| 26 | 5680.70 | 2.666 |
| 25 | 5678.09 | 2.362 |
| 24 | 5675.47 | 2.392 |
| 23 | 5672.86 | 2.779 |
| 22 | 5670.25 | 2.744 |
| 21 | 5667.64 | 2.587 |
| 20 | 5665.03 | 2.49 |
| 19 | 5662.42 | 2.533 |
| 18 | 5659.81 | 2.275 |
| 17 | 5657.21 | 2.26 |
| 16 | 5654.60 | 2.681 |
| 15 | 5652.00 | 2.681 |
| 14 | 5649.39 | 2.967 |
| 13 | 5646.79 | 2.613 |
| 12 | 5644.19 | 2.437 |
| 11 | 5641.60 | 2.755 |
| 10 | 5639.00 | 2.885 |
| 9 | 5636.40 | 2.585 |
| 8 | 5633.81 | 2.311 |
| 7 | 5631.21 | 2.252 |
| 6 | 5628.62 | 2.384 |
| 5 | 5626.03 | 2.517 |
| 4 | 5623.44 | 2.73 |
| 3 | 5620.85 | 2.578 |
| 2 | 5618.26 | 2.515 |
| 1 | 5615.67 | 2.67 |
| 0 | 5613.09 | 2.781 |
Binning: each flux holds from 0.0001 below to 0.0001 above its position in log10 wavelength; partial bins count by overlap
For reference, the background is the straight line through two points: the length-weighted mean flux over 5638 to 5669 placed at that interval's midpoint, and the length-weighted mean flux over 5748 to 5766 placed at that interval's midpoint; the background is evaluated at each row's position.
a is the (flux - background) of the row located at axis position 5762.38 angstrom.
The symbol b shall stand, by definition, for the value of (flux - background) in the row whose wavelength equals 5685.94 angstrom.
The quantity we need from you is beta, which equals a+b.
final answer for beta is 0.5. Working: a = 0.25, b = 0.25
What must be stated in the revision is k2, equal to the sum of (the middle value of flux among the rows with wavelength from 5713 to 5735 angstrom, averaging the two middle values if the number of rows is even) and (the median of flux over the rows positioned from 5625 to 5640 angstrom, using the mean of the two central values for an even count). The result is 5.12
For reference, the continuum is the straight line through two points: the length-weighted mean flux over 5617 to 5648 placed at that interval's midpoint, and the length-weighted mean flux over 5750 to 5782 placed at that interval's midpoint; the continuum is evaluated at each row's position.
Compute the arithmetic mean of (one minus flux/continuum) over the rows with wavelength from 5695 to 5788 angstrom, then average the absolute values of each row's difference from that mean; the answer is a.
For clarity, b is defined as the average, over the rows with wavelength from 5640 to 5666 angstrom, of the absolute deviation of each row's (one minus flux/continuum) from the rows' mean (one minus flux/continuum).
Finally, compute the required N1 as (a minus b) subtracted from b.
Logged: 0.062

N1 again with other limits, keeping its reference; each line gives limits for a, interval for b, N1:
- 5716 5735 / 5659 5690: 0.049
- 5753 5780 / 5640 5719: 0.082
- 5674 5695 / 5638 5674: 0.074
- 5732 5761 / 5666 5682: 0.068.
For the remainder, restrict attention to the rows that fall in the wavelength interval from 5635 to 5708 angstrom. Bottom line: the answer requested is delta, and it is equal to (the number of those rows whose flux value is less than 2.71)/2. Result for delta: 9.00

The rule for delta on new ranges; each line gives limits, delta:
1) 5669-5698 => 3.00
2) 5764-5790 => 3.00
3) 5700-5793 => 11.00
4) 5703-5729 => 3.00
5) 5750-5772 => 2.50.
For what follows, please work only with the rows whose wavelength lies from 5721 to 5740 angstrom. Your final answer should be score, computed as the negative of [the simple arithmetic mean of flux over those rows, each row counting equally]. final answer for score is -2.72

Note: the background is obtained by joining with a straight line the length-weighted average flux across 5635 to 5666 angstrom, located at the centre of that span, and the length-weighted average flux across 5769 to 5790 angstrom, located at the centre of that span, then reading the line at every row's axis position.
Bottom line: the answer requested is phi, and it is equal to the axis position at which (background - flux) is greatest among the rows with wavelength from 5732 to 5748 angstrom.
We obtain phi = 5746.48 angstrom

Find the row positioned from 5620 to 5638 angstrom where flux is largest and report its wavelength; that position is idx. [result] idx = 5623.44 angstrom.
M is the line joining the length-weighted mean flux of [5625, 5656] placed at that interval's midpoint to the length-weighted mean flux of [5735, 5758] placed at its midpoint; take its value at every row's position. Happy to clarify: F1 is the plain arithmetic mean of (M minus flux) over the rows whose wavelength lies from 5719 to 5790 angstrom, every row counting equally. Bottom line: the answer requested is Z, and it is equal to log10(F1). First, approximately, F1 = 0.003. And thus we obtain -2.57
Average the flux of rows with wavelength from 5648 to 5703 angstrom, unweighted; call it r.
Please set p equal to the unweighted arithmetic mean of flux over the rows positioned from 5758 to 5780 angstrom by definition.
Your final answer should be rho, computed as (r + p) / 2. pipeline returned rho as 2.66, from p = 2.71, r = 2.61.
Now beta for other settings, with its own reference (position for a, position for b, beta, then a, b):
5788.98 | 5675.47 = -0.4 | -0.21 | -0.21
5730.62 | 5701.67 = 0.4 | 0.30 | 0.10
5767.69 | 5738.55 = -0.1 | -0.13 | 0.04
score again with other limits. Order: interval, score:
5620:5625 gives -2.65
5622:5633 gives -2.47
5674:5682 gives -2.47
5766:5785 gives -2.61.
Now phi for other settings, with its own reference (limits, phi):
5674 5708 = 5699.04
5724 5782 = 5757.08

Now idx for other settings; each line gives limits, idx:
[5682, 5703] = 5683.32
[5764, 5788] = 5773.00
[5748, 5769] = 5762.38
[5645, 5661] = 5649.39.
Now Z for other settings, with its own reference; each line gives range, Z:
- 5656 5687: -1.46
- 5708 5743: -1.63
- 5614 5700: -1.85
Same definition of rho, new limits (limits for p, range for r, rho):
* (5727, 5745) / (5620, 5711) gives 2.70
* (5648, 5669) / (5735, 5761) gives 2.60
